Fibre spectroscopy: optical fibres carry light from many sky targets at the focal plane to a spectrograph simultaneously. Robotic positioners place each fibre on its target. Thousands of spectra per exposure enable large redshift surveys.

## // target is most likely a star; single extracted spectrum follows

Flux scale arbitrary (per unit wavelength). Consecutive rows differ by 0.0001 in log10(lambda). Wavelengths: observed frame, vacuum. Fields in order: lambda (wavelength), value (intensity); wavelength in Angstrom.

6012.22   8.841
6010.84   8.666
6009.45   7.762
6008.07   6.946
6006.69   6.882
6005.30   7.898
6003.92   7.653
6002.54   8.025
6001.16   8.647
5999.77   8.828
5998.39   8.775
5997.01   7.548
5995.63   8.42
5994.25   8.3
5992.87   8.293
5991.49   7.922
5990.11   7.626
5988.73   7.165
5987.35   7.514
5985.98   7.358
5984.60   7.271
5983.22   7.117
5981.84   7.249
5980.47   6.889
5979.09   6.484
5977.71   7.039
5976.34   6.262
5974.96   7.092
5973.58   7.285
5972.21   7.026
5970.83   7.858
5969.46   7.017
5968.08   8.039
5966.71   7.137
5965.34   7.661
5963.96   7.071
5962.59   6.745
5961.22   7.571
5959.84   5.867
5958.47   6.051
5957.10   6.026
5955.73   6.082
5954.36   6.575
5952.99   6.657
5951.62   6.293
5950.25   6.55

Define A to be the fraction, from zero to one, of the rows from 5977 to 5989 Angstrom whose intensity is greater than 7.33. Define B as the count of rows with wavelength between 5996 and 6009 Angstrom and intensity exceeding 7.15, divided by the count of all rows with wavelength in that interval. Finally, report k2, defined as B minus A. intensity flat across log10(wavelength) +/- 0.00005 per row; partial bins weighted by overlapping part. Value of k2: 0.6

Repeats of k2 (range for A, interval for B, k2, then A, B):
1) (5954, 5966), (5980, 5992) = 0.6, 0.2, 0.78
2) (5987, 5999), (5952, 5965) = -0.8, 0.9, 0.11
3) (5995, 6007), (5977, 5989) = -0.3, 0.9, 0.56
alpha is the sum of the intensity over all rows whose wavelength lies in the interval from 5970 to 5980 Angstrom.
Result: 49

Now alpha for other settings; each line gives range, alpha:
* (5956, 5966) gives 47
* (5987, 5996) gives 55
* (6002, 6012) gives 54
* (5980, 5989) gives 51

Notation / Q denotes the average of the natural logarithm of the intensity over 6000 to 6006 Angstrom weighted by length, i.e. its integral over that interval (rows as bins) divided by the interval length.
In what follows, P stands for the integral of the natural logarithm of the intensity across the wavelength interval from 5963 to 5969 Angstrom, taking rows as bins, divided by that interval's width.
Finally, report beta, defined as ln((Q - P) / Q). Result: -3.2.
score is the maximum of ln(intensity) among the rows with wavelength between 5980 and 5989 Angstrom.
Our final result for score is 2.02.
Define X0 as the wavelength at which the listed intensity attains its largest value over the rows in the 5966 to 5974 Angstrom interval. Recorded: 5968.08 Angstrom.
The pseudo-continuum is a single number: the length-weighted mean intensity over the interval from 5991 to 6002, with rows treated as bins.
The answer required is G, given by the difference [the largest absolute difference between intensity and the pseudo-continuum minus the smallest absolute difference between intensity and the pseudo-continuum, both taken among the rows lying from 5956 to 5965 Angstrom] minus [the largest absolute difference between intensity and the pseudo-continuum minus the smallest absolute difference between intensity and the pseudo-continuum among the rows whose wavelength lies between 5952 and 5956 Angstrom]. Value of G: 1.13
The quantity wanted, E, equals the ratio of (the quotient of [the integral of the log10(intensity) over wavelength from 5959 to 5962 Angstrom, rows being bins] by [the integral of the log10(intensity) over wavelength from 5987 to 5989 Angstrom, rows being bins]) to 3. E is 0.474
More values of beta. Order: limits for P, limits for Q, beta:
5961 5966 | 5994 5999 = -2.8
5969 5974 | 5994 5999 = -2.9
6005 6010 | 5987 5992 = -4.2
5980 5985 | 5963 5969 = -4.0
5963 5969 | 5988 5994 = -3.8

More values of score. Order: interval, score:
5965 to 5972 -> 2.08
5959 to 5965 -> 2.02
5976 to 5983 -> 1.98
